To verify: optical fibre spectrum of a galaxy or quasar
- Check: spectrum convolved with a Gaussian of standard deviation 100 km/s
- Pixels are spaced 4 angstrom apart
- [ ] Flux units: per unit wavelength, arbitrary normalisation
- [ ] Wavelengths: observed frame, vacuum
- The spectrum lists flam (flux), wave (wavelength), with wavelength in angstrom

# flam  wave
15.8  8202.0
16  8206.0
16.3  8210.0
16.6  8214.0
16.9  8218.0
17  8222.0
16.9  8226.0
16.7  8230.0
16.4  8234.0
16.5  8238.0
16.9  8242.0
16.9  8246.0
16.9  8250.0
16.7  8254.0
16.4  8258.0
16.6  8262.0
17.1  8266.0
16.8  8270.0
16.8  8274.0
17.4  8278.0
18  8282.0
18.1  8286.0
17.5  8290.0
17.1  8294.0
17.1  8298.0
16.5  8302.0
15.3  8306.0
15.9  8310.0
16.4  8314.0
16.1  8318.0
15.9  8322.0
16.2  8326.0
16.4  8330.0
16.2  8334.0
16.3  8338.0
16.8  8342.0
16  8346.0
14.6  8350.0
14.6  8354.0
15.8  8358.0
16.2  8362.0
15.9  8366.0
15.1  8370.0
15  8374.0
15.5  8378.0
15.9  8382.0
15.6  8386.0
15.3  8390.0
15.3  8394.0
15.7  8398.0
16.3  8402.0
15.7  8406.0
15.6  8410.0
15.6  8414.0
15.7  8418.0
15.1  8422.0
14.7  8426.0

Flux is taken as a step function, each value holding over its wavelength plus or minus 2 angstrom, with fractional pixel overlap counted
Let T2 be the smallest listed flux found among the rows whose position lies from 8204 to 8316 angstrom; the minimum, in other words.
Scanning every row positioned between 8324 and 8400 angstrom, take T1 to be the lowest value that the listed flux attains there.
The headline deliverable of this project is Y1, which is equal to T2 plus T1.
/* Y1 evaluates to 29.9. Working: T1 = 14.6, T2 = 15.3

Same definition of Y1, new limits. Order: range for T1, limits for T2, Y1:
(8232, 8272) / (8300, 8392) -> 31.0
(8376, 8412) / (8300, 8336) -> 30.6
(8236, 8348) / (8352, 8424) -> 29.9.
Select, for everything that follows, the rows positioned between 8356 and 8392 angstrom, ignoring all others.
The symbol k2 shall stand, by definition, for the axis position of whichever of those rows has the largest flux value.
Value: 8362.0 angstrom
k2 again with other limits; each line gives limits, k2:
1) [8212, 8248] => 8222.0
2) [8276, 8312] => 8286.0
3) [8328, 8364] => 8342.0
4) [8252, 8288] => 8286.0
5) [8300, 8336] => 8302.0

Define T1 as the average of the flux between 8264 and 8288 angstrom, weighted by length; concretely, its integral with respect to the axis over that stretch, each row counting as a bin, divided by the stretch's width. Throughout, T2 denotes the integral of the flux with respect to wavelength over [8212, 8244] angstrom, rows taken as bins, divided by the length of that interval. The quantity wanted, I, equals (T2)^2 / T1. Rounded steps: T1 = 17.4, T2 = 16.74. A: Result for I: 16.1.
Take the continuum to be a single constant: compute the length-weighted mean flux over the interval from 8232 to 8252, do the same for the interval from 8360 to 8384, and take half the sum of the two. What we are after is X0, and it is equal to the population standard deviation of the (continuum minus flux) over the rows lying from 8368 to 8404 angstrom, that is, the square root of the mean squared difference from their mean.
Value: 0.39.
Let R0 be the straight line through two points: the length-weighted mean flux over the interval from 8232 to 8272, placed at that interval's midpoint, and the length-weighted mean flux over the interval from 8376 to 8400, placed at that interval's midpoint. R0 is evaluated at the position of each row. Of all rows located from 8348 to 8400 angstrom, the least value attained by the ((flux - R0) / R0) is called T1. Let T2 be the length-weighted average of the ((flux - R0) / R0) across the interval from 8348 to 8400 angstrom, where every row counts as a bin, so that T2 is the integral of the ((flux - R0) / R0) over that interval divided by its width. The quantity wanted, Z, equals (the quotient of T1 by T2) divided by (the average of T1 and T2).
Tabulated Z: -107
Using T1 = -0.080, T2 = -0.016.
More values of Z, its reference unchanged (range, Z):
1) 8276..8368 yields 166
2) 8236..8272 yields 743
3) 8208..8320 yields 241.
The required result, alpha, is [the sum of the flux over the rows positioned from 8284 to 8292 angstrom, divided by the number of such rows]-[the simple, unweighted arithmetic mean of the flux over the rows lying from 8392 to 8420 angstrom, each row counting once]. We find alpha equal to 2.10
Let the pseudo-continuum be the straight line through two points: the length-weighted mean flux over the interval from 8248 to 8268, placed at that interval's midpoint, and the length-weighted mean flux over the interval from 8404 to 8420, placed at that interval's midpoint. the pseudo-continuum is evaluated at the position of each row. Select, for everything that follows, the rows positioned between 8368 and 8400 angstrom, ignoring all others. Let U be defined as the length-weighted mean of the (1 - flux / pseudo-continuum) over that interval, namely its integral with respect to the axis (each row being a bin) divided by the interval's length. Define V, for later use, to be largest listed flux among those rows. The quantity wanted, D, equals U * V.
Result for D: 0.4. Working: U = 0.027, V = 15.9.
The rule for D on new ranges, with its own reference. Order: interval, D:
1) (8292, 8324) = 0.1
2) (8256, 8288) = -0.6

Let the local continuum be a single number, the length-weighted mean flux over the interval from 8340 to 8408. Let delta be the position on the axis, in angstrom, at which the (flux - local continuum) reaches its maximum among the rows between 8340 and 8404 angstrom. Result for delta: 8342.0 angstrom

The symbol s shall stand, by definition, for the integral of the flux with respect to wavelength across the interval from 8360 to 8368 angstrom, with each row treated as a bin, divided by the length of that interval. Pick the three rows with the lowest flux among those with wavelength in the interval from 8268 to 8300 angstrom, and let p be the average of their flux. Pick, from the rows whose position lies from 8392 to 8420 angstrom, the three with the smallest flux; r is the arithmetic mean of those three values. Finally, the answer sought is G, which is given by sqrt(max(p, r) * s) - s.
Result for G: 0.4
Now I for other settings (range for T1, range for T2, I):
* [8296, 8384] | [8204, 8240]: 17.3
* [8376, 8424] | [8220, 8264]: 17.9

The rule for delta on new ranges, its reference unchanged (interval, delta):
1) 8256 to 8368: 8286.0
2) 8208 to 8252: 8222.0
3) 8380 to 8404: 8402.0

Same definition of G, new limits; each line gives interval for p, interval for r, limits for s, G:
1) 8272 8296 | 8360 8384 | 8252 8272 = 0.2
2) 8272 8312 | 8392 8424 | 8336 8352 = 0.0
